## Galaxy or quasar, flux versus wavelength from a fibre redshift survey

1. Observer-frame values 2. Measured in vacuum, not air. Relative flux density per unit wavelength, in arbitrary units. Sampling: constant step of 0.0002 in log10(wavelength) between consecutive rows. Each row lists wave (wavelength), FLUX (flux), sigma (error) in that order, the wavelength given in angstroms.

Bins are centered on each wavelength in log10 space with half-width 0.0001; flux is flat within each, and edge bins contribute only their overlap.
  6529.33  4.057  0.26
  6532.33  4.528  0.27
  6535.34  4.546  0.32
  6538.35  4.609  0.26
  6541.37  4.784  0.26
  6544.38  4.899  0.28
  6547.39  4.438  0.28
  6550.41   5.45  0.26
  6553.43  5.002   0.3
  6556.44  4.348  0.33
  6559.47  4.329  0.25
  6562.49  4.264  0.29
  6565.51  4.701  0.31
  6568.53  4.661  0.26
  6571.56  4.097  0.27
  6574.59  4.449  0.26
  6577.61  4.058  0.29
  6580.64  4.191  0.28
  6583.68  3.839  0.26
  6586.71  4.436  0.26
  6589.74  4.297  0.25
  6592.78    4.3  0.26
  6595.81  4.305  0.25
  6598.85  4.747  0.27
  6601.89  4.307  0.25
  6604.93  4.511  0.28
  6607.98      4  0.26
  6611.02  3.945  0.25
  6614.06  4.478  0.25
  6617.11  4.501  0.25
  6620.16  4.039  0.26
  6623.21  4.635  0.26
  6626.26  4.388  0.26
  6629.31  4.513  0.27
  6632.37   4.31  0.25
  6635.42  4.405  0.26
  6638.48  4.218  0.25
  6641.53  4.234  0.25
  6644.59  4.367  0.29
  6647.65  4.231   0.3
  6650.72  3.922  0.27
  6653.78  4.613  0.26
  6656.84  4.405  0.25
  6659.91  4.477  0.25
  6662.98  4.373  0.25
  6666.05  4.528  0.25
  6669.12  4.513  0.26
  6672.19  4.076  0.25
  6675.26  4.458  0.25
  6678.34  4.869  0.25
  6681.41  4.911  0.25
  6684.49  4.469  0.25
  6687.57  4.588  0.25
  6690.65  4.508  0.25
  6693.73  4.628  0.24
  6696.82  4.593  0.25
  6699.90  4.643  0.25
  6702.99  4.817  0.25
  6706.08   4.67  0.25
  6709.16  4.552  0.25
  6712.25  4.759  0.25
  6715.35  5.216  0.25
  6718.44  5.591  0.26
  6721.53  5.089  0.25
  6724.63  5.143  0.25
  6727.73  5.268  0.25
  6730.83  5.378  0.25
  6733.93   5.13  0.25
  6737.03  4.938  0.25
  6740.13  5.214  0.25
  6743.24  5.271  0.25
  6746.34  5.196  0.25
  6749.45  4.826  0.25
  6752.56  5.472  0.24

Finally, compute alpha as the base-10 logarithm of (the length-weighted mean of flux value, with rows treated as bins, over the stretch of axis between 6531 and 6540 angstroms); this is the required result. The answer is 0.659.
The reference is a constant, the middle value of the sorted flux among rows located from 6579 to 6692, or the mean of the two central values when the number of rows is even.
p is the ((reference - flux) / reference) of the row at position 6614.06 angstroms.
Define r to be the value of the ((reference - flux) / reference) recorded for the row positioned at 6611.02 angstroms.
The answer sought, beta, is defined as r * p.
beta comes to -0.0017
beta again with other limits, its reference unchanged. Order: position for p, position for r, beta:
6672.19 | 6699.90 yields -0.0040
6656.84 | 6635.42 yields 0.0000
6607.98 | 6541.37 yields -0.0079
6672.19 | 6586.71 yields -0.0005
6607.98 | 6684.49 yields -0.0013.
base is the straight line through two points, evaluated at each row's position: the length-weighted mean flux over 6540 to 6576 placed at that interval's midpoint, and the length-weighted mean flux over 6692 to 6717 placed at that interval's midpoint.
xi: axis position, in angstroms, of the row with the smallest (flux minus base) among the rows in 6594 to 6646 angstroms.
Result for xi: 6611.02 angstroms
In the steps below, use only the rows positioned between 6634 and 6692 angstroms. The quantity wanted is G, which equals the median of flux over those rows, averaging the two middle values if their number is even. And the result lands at 4.46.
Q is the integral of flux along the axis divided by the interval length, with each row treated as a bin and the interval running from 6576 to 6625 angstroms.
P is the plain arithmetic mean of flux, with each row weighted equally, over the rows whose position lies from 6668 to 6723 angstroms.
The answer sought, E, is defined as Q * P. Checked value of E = 20.2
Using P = 4.72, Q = 4.29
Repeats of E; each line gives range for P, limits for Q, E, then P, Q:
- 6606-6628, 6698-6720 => 20.9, 4.28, 4.89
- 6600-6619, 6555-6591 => 18.5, 4.29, 4.31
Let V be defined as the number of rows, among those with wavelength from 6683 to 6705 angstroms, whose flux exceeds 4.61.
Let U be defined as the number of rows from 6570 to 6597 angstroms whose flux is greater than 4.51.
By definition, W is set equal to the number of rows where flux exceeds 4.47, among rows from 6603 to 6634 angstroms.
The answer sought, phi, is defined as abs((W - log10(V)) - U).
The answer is 4.5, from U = 0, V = 3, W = 5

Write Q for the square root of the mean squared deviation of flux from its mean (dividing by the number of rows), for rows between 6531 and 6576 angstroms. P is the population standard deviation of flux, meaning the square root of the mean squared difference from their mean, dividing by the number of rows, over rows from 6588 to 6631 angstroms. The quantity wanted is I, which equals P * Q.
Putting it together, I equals 0.074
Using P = 0.227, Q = 0.32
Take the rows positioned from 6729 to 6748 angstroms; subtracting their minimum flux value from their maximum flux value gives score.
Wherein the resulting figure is 0.44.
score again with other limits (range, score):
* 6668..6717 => 1.14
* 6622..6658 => 0.71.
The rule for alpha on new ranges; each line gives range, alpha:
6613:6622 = 0.637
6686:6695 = 0.660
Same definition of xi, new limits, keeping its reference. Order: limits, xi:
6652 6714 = 6672.19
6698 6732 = 6709.16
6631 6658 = 6650.72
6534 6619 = 6583.68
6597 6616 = 6611.02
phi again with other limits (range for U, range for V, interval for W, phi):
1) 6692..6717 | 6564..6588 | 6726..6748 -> 1.3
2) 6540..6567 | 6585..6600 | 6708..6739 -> 5.0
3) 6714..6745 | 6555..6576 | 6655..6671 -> 7.3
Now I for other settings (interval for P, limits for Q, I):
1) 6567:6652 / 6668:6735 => 0.081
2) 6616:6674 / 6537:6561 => 0.068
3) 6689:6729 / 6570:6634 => 0.076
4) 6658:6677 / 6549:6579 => 0.063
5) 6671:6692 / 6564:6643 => 0.061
